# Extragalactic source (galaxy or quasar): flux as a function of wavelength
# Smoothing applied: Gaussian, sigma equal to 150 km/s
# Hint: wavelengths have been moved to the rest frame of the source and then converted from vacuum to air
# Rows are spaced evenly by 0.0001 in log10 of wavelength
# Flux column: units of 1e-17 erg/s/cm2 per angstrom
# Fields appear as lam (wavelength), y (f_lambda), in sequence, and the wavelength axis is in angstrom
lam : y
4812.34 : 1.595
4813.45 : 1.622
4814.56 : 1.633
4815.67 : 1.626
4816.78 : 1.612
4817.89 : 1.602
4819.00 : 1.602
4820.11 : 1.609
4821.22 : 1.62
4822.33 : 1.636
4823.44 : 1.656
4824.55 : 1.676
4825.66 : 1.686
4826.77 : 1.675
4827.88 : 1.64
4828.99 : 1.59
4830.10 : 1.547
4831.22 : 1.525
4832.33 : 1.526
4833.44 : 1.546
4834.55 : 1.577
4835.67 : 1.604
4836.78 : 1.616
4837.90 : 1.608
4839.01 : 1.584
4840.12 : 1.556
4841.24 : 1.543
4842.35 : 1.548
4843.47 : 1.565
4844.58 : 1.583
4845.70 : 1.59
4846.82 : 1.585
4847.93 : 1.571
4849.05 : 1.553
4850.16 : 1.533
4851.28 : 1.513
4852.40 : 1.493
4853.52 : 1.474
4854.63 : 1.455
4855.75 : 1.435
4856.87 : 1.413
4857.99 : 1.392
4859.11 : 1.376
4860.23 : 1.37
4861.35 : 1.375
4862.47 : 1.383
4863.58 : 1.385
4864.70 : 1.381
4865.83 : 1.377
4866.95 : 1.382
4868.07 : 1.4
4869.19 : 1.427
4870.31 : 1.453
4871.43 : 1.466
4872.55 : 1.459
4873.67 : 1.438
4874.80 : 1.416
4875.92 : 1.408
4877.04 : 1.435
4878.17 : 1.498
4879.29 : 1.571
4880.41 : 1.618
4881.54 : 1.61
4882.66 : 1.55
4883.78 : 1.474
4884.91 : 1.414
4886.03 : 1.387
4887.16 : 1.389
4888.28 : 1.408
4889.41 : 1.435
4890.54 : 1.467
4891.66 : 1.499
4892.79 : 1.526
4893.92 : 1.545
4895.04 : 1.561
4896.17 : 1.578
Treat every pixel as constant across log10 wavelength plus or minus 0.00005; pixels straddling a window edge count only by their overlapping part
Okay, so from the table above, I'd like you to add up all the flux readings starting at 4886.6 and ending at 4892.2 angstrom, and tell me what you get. 7.2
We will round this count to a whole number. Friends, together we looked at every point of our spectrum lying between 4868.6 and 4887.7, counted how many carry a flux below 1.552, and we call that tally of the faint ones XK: 14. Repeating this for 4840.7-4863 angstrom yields 14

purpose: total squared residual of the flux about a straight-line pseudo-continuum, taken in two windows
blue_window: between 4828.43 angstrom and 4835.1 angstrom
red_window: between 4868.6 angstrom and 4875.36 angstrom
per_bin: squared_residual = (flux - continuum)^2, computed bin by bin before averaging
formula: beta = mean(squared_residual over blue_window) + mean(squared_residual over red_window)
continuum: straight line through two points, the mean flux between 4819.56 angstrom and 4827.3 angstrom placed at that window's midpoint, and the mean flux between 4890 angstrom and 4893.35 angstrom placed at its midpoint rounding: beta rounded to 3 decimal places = 0.017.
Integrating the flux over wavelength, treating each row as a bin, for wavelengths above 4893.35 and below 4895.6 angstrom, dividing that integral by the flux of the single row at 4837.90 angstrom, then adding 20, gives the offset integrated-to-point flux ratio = 22.2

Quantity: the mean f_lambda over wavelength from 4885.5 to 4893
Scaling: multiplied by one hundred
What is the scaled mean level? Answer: 144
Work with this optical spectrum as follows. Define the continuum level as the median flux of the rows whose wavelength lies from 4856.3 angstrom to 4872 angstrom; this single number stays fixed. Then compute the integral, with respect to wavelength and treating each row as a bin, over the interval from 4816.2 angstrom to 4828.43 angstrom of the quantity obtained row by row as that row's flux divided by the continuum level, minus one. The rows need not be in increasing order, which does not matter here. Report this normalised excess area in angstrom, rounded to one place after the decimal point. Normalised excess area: 2.2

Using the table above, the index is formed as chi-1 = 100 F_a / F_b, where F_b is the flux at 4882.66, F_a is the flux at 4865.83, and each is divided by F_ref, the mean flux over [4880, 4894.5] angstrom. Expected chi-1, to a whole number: 89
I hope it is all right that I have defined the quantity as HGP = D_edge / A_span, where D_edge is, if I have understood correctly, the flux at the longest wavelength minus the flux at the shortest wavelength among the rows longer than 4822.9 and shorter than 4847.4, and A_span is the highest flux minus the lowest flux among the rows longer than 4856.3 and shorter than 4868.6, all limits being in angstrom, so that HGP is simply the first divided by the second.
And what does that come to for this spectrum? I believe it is -1.65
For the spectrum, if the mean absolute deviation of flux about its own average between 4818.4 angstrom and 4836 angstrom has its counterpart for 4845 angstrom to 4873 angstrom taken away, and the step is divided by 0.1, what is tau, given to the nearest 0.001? -0.174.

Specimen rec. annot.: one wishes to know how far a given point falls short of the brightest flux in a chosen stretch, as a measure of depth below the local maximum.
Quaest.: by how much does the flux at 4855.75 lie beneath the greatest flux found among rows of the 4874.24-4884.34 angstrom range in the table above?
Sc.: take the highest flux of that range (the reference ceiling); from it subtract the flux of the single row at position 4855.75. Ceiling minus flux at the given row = 0.183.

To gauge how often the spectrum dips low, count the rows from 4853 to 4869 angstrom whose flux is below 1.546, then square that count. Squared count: 196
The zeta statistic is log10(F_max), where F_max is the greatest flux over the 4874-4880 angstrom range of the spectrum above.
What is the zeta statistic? 0.20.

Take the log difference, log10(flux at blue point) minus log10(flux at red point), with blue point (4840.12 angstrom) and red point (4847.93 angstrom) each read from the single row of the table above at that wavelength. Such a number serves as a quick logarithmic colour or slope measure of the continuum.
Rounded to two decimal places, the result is 0.00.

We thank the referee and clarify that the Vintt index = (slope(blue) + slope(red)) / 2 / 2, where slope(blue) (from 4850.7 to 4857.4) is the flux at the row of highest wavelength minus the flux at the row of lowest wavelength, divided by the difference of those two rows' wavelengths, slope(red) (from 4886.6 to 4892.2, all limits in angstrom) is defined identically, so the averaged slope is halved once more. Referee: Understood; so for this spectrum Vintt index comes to 0.0016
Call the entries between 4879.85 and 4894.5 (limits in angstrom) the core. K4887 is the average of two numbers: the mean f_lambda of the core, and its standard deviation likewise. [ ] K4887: 0.78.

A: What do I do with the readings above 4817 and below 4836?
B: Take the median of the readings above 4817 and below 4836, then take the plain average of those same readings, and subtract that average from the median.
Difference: -0.003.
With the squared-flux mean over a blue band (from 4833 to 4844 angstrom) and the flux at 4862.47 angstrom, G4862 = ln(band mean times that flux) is 1.23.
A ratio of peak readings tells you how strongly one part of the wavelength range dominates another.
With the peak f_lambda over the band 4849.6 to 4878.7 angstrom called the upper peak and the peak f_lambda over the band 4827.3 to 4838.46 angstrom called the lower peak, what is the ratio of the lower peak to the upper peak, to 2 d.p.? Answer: 1.07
